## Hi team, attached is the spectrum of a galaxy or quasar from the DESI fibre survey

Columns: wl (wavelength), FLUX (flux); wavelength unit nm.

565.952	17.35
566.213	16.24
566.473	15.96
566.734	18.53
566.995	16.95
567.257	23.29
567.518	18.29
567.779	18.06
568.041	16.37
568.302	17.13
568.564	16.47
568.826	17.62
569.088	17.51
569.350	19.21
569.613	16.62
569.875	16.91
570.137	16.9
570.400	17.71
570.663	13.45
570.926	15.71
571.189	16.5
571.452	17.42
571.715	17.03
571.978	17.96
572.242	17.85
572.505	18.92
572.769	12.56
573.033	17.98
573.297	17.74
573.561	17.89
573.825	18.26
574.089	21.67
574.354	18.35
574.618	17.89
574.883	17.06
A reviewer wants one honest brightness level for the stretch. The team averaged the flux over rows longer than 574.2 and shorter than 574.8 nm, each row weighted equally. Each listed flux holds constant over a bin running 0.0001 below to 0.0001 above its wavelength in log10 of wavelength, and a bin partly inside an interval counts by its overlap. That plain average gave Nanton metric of 18.1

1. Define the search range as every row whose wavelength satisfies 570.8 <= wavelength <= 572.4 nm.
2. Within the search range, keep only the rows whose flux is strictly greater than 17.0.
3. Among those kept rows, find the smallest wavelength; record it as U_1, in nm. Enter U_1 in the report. 571.452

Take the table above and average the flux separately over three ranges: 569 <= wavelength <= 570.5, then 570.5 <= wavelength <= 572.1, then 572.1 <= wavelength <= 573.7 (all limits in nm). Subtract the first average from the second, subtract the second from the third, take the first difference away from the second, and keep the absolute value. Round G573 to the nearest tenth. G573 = 1.9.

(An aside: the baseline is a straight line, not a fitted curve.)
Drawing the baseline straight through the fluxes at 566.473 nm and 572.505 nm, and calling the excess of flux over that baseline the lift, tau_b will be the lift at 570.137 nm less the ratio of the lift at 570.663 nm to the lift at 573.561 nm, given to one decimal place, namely -3.8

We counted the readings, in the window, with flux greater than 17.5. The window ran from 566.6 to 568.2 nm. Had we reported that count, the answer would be 4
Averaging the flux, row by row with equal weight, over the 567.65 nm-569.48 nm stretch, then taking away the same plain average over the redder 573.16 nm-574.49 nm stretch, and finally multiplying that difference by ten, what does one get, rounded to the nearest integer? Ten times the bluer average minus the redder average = -13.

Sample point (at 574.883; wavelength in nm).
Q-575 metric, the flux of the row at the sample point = 17.06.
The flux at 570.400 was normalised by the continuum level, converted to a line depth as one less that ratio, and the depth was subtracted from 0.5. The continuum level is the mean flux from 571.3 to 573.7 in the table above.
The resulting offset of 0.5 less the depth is 0.526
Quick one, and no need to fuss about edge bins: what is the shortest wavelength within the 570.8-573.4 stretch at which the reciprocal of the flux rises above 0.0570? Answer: 570.926 nm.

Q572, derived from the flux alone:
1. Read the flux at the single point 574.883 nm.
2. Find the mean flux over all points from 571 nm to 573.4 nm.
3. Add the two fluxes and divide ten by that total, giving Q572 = 0.293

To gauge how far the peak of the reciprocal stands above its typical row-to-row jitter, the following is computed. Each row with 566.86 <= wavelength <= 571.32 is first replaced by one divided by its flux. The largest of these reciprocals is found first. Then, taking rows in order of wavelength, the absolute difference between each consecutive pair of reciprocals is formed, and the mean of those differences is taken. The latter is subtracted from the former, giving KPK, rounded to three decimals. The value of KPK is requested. 0.069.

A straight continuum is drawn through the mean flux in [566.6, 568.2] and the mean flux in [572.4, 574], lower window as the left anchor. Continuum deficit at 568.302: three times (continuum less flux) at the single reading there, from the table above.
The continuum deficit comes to 3.7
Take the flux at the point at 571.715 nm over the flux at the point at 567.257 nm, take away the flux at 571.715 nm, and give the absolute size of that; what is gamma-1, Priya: 16.30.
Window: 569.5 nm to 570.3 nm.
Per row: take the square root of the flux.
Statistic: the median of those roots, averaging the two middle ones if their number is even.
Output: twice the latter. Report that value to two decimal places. 8.22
